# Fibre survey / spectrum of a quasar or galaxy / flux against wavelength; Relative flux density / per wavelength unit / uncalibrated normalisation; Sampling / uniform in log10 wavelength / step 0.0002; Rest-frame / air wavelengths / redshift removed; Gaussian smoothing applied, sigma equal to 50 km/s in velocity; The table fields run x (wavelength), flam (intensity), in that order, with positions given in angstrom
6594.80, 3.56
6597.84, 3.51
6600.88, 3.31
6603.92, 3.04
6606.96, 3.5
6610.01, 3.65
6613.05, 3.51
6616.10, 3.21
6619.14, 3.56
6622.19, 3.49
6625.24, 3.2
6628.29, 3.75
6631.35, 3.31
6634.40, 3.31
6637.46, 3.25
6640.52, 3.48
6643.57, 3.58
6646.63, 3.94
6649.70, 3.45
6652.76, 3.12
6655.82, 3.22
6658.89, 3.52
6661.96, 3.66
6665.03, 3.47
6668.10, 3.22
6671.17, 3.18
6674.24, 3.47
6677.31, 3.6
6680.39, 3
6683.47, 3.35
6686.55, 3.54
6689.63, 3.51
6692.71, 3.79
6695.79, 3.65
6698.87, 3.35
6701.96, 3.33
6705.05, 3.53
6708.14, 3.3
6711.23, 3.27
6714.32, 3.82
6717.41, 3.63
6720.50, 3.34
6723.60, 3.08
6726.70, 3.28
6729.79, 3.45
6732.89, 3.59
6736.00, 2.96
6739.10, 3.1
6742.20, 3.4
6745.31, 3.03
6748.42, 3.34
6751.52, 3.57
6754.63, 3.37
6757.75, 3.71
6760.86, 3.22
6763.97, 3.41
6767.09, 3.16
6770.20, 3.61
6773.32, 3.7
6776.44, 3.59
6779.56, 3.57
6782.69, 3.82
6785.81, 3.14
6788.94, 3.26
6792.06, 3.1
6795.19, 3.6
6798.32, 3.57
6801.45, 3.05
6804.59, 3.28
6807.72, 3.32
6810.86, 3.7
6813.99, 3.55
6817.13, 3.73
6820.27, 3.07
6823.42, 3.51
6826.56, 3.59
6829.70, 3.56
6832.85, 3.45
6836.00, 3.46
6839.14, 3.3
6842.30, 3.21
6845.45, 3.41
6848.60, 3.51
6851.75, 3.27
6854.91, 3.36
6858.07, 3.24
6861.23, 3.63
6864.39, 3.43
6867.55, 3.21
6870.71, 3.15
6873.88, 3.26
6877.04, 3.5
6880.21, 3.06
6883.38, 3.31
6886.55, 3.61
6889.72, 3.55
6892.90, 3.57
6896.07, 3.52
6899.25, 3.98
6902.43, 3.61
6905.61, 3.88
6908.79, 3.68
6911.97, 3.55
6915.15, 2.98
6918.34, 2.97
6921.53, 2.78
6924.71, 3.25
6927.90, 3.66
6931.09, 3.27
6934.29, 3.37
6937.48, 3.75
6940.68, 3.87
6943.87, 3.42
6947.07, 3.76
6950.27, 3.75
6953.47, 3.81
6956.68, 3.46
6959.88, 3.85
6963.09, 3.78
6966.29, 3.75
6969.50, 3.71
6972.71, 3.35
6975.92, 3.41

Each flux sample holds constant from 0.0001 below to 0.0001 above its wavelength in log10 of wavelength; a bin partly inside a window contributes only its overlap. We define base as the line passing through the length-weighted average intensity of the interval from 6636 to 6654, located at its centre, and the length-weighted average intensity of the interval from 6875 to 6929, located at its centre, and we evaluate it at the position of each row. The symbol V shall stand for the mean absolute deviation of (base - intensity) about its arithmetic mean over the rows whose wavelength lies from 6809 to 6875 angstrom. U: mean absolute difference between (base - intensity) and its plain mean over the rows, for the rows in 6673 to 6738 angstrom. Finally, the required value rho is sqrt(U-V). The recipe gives 0.18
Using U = 0.19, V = 0.15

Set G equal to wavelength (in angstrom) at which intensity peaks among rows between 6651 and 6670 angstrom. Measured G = 6661.96 angstrom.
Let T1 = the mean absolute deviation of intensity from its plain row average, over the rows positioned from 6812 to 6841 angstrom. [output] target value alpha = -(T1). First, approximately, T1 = 0.13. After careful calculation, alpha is -0.13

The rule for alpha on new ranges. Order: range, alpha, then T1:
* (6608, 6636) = -0.17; 0.17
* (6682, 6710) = -0.13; 0.13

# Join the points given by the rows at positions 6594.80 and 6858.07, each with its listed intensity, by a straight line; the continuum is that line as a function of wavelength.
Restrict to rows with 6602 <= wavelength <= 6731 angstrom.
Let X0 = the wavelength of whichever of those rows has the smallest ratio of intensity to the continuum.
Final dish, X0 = 6603.92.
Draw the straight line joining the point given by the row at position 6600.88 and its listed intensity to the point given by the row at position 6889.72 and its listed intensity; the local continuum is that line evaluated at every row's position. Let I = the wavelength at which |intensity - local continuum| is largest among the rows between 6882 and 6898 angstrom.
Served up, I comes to 6883.38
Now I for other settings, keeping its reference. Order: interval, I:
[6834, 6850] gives 6842.30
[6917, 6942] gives 6921.53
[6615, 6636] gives 6628.29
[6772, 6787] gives 6782.69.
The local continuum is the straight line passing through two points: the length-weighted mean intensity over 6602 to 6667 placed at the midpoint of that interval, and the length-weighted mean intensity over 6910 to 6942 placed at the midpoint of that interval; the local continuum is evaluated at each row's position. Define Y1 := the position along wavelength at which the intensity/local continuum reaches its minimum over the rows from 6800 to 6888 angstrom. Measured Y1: 6801.45 angstrom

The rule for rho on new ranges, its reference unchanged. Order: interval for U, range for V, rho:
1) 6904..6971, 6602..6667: 0.30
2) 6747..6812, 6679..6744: 0.12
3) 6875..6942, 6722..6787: 0.22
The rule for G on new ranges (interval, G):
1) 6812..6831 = 6817.13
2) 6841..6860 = 6848.60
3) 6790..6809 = 6795.19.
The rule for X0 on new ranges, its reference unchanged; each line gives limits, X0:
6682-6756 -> 6736.00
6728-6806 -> 6736.00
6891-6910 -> 6896.07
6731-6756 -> 6736.00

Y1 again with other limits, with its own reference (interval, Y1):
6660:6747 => 6736.00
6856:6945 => 6921.53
